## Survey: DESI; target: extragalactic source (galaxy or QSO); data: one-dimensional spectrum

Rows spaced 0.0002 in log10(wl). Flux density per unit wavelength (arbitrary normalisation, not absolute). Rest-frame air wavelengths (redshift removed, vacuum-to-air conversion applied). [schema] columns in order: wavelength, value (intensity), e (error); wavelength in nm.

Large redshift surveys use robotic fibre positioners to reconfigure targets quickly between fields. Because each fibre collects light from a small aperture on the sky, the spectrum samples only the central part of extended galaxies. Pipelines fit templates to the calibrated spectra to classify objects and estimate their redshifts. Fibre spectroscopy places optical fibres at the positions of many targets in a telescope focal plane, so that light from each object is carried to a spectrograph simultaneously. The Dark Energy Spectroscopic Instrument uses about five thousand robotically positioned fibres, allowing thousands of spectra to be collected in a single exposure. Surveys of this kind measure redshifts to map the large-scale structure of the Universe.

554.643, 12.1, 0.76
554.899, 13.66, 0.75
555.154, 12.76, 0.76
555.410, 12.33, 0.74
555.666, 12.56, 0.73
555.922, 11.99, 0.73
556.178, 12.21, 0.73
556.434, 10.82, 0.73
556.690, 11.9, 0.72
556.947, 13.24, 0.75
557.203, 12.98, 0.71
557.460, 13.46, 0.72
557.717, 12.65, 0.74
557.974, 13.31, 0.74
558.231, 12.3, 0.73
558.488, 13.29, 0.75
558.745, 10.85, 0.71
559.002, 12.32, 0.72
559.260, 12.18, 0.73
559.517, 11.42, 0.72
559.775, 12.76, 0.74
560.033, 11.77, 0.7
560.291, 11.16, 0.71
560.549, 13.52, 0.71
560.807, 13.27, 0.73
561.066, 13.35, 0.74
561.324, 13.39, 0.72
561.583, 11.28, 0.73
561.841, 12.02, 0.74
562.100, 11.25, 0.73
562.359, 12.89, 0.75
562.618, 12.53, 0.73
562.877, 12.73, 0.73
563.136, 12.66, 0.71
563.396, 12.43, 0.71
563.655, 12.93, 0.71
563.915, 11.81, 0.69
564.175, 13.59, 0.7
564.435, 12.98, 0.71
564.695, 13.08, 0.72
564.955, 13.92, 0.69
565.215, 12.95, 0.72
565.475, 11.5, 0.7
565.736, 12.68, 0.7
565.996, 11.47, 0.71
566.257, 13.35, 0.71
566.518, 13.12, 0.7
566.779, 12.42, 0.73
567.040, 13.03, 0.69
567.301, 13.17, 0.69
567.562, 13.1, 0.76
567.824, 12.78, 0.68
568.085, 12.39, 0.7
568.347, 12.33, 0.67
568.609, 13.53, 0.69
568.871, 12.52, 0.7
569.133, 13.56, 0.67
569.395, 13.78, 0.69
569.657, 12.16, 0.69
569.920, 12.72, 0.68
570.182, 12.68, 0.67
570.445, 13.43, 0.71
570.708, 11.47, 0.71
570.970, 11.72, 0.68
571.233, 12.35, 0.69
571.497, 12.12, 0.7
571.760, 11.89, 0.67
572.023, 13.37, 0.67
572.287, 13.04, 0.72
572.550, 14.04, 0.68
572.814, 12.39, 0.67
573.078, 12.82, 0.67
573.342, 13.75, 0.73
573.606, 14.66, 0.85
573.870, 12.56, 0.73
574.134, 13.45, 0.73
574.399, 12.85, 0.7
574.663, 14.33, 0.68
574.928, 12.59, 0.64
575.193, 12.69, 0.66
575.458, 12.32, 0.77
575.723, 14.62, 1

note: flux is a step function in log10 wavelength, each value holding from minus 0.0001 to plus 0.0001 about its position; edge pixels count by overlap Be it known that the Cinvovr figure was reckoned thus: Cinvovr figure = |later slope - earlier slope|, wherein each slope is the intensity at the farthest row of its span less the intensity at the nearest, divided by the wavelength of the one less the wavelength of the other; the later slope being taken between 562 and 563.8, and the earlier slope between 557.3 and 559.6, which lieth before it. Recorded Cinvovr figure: 2.1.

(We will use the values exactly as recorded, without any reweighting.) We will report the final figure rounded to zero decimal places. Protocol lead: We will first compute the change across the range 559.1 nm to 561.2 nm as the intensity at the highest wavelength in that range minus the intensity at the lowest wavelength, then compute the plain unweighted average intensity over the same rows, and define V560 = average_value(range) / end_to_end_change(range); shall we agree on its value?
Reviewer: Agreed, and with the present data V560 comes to 11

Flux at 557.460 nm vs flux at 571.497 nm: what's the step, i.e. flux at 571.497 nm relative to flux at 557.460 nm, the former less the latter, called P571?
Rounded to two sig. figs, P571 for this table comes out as -1.3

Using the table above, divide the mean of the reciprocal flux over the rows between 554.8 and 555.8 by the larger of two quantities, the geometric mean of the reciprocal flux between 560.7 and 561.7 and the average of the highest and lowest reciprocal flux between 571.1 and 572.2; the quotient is 0.98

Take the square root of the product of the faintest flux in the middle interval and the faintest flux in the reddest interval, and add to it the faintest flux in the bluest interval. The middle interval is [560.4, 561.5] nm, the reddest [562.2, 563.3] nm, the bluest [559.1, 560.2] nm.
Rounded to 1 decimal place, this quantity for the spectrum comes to 24.3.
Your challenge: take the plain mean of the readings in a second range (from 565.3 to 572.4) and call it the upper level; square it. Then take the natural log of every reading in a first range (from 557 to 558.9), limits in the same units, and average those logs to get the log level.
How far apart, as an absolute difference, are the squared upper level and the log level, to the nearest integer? 158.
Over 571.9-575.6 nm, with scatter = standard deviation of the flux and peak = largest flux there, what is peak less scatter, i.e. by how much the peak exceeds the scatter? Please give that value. 13.9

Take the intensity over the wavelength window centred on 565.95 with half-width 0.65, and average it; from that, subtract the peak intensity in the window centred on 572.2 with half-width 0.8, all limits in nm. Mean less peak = -1.6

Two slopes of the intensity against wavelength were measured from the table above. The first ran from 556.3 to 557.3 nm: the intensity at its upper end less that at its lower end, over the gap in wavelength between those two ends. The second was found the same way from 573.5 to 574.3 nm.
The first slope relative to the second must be -1.2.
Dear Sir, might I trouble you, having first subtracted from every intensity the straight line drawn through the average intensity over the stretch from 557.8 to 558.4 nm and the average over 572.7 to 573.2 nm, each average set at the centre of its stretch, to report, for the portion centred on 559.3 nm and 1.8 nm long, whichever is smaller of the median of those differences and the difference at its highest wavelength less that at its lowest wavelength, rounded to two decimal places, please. -1.50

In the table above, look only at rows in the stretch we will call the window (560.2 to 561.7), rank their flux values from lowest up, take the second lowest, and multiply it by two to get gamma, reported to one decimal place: 22.6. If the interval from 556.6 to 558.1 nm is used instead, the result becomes 25.3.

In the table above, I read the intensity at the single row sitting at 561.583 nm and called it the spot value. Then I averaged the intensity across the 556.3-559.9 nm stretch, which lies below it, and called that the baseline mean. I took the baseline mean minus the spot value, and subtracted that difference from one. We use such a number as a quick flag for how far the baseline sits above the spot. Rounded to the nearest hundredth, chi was -0.11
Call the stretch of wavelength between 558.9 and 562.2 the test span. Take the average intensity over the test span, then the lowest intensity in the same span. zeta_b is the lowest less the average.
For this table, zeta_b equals -1.1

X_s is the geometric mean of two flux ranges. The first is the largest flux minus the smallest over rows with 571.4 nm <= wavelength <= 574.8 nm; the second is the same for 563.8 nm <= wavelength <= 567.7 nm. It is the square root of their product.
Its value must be 2.61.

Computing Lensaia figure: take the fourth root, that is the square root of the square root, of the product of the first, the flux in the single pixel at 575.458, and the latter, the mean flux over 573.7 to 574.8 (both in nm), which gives 3.58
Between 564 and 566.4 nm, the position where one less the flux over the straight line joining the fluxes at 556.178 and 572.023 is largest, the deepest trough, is 565.996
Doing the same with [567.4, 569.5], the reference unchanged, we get 568.347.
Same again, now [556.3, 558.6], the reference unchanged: 556.434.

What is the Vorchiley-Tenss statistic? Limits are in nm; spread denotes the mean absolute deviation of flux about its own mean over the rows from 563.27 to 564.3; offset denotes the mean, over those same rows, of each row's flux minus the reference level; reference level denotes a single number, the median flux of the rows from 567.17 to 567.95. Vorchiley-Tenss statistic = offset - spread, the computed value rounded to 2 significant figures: -0.98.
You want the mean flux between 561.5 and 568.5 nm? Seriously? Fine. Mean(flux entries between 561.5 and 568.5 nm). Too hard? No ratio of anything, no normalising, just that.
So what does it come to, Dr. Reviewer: 12.6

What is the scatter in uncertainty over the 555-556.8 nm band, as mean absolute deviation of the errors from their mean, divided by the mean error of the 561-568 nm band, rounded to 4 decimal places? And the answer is 0.0126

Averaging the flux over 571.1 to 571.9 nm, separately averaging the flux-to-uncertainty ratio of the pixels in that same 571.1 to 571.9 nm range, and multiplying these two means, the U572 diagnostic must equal 214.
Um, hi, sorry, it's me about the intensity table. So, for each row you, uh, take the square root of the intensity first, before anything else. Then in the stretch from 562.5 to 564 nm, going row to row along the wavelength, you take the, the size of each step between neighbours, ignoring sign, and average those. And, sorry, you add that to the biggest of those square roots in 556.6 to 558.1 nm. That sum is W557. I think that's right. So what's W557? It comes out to 3.73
